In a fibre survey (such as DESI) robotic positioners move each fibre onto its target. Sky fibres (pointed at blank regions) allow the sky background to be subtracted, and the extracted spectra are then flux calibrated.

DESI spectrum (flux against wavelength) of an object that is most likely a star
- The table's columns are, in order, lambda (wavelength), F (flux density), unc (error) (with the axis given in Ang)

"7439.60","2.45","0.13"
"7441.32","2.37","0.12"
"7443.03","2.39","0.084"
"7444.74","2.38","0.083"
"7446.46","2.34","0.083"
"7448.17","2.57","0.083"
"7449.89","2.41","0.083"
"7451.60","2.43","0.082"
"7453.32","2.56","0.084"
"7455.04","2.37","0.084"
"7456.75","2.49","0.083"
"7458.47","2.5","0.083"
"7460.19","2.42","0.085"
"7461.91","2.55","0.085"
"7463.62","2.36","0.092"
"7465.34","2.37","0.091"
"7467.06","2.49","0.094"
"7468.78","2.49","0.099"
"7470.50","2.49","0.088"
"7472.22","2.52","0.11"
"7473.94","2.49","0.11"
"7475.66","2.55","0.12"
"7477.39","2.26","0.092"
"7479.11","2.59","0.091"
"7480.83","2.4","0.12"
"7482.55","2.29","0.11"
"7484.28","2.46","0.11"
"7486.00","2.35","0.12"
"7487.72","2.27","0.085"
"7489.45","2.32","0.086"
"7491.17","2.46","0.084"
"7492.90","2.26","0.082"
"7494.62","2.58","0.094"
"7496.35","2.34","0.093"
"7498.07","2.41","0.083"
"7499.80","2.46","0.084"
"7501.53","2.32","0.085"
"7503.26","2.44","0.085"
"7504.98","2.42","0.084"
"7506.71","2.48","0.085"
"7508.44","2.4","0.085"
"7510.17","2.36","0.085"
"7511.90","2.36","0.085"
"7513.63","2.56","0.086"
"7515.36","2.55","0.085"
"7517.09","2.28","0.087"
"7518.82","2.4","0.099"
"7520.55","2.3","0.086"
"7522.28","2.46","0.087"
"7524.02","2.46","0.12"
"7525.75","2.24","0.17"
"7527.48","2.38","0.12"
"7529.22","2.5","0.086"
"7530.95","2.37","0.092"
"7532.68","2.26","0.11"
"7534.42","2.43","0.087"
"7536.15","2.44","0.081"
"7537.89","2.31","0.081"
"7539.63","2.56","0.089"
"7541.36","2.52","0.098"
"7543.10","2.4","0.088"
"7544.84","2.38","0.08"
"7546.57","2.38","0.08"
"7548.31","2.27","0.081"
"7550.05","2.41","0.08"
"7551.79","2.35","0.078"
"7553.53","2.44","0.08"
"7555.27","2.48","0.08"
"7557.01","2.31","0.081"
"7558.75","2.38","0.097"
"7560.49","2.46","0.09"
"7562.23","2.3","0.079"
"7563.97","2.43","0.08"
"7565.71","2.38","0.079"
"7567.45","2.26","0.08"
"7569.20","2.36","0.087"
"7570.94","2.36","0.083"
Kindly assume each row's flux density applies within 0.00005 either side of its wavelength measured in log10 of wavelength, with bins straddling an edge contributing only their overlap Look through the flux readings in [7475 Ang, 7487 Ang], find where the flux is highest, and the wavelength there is 7479.11 Ang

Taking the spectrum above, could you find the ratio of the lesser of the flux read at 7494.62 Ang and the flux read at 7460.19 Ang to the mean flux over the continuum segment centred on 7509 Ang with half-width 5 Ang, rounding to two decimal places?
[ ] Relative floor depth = 1.00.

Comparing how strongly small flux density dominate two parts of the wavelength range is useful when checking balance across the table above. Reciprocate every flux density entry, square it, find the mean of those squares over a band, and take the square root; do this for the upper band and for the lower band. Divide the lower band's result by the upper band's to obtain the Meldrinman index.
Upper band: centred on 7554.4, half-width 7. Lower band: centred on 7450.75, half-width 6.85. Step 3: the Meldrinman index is 0.98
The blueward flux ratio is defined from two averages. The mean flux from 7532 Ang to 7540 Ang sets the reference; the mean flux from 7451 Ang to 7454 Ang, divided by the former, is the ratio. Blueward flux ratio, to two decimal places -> 1.04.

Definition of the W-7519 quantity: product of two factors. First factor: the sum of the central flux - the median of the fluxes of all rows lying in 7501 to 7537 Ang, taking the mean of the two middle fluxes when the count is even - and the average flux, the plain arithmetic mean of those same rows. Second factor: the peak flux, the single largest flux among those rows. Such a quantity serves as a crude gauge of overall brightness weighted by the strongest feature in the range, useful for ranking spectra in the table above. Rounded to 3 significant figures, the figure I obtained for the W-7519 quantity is 12.3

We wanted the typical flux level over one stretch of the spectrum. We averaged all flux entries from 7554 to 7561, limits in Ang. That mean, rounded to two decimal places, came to 2.41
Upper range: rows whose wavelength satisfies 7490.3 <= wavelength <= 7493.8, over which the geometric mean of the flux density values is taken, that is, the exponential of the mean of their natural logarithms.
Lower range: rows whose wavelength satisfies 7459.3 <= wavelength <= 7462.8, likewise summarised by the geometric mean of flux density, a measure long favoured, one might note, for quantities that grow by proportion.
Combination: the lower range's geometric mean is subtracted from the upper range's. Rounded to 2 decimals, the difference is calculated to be -0.13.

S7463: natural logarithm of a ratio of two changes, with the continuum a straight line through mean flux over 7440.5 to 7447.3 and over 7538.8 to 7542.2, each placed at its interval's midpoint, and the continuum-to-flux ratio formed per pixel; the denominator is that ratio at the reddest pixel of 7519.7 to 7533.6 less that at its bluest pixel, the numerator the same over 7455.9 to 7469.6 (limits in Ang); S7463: -1.2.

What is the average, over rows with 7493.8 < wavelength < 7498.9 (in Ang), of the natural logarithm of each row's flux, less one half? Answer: 0.393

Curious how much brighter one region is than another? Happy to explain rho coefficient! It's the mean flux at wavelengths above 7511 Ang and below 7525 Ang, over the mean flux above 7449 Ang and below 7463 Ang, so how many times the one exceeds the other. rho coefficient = 0.982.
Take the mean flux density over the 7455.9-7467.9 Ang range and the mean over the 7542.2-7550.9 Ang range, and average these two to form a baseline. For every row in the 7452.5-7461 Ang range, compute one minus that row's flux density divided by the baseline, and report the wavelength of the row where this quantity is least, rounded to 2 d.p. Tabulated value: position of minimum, 7453.32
